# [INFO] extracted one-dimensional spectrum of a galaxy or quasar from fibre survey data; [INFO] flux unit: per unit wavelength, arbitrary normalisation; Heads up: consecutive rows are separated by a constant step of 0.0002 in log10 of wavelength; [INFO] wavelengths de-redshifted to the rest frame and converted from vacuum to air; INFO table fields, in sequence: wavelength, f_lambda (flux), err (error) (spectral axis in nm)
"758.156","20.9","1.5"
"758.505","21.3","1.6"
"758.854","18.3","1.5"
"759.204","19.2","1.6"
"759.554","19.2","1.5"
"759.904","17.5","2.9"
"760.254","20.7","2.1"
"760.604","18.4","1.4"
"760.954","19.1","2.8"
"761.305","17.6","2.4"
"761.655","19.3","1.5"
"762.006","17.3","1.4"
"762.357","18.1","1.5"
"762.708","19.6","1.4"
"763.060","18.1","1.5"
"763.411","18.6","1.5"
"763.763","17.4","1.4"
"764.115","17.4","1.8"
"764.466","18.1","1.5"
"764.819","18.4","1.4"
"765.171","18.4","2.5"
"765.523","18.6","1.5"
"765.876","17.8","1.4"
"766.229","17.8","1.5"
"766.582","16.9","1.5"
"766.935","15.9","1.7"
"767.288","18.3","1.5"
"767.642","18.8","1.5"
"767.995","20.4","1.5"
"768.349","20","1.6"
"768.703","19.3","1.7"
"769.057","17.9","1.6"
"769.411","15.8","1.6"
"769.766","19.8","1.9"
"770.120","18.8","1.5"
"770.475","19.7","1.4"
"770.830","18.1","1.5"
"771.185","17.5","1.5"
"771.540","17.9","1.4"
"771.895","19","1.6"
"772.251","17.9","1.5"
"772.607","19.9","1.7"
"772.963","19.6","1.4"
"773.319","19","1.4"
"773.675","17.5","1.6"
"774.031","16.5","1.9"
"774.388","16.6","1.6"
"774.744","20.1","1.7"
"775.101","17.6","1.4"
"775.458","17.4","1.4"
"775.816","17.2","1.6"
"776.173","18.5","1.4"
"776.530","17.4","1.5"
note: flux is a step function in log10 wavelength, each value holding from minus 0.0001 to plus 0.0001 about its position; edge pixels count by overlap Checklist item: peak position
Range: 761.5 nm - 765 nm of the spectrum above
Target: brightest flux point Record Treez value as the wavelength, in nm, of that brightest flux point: 762.708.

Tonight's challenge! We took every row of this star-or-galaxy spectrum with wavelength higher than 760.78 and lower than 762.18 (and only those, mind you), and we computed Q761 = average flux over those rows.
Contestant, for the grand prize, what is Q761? 18.3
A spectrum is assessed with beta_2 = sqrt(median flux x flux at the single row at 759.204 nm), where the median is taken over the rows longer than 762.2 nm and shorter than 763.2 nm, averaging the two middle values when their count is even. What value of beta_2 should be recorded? 18.6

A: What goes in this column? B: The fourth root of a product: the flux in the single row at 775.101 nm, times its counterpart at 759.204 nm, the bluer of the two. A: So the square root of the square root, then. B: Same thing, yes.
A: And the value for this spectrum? 4.29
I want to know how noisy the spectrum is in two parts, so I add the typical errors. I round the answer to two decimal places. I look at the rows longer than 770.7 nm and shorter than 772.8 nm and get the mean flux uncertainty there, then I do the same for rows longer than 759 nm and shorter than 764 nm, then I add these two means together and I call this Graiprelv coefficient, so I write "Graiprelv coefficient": 3.31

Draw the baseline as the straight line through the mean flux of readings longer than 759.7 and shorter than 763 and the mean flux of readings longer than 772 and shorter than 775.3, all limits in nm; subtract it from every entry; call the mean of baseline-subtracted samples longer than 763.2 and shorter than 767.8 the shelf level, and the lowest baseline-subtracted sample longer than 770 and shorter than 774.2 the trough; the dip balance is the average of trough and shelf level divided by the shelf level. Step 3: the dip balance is 2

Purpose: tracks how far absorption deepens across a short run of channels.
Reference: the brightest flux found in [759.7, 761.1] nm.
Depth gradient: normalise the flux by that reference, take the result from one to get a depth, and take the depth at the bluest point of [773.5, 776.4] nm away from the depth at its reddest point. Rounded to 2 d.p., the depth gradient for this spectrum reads -0.05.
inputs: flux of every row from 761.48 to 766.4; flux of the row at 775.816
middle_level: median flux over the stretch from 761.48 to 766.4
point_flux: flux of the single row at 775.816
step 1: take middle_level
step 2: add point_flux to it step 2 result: 35.3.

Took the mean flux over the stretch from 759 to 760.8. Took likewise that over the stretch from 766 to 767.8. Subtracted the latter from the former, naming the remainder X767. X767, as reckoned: 1.5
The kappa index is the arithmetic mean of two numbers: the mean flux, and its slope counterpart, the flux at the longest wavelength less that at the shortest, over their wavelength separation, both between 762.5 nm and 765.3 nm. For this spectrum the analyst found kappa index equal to 8.88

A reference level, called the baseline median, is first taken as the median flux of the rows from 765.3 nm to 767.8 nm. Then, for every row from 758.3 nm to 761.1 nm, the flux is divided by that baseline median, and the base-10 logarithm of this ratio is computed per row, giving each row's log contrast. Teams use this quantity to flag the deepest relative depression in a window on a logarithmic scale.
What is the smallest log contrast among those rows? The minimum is -0.01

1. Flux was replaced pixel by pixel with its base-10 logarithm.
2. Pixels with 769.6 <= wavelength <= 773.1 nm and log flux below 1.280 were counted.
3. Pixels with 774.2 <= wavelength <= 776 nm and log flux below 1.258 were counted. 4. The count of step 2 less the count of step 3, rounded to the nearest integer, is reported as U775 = 2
